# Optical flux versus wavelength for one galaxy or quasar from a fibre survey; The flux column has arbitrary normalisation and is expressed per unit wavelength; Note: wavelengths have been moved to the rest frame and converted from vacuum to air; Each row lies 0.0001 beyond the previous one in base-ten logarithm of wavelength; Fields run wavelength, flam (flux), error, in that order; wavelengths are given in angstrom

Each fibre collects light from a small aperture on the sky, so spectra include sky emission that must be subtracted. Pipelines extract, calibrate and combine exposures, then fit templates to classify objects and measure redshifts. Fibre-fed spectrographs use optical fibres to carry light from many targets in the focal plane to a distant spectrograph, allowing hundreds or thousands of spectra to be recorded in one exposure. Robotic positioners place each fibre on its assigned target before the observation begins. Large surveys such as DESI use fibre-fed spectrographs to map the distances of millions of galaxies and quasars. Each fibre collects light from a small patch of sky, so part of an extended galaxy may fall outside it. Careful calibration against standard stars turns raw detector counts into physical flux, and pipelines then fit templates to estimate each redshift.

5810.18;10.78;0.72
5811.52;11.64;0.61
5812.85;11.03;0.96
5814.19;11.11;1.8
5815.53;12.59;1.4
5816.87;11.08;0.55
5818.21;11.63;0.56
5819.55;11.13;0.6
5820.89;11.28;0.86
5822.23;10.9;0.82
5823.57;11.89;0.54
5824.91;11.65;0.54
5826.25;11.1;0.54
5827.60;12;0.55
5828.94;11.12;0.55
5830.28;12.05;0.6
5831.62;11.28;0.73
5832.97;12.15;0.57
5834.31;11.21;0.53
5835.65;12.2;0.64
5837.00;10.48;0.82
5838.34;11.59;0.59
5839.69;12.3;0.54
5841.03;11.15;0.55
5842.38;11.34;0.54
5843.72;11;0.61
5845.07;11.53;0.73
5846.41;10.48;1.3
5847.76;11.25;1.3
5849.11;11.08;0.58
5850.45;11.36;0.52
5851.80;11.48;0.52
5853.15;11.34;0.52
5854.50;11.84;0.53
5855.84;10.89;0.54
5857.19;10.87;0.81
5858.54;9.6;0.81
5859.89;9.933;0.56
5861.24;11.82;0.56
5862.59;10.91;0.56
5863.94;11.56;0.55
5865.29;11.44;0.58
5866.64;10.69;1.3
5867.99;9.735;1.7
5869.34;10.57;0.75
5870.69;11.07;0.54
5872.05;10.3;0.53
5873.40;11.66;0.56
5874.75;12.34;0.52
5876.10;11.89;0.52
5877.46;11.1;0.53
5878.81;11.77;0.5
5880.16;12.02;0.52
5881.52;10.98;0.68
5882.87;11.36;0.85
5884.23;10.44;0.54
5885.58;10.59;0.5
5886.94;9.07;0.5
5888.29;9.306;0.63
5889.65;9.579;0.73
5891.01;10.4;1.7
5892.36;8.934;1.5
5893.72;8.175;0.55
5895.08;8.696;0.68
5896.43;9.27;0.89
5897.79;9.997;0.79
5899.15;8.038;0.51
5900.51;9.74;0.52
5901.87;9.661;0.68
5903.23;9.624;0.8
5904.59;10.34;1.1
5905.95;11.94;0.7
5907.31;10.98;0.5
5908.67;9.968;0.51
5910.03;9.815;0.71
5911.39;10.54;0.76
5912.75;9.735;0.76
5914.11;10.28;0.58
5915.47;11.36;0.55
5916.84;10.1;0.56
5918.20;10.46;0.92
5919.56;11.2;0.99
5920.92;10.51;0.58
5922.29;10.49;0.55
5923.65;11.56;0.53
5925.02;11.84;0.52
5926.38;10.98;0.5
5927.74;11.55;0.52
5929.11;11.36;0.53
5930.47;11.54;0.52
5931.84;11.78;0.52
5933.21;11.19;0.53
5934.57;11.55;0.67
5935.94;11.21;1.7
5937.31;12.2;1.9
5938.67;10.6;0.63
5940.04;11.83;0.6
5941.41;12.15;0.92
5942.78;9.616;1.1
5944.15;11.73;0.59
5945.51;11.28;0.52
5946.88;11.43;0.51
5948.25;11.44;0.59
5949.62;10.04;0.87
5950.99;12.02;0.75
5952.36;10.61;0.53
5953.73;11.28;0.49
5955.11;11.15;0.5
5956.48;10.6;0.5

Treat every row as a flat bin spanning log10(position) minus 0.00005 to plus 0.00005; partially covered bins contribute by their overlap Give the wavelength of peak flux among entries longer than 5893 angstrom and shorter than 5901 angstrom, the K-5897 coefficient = 5897.79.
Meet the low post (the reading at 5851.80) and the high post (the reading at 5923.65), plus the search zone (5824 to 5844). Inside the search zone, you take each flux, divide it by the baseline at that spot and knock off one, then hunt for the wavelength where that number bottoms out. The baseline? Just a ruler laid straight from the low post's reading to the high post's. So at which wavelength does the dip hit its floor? 5837.00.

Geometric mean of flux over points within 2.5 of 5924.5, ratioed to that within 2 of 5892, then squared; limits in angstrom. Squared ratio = 1.51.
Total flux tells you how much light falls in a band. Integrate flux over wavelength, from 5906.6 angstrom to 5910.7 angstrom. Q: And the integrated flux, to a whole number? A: 42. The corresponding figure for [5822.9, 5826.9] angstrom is 46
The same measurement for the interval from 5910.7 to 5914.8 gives 42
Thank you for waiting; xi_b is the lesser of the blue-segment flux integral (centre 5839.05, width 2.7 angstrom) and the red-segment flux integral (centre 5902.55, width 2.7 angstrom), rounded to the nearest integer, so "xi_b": 26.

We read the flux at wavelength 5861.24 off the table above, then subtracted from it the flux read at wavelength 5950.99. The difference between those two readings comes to -0.2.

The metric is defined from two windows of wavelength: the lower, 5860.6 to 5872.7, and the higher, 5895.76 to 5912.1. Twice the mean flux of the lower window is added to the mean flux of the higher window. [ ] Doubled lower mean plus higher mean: 31.8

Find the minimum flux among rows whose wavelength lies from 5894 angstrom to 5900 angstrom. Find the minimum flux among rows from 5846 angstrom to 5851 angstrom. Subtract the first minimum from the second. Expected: 2.4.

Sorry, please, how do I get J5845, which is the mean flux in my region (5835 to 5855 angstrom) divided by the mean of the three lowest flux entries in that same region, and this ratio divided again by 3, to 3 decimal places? 0.355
